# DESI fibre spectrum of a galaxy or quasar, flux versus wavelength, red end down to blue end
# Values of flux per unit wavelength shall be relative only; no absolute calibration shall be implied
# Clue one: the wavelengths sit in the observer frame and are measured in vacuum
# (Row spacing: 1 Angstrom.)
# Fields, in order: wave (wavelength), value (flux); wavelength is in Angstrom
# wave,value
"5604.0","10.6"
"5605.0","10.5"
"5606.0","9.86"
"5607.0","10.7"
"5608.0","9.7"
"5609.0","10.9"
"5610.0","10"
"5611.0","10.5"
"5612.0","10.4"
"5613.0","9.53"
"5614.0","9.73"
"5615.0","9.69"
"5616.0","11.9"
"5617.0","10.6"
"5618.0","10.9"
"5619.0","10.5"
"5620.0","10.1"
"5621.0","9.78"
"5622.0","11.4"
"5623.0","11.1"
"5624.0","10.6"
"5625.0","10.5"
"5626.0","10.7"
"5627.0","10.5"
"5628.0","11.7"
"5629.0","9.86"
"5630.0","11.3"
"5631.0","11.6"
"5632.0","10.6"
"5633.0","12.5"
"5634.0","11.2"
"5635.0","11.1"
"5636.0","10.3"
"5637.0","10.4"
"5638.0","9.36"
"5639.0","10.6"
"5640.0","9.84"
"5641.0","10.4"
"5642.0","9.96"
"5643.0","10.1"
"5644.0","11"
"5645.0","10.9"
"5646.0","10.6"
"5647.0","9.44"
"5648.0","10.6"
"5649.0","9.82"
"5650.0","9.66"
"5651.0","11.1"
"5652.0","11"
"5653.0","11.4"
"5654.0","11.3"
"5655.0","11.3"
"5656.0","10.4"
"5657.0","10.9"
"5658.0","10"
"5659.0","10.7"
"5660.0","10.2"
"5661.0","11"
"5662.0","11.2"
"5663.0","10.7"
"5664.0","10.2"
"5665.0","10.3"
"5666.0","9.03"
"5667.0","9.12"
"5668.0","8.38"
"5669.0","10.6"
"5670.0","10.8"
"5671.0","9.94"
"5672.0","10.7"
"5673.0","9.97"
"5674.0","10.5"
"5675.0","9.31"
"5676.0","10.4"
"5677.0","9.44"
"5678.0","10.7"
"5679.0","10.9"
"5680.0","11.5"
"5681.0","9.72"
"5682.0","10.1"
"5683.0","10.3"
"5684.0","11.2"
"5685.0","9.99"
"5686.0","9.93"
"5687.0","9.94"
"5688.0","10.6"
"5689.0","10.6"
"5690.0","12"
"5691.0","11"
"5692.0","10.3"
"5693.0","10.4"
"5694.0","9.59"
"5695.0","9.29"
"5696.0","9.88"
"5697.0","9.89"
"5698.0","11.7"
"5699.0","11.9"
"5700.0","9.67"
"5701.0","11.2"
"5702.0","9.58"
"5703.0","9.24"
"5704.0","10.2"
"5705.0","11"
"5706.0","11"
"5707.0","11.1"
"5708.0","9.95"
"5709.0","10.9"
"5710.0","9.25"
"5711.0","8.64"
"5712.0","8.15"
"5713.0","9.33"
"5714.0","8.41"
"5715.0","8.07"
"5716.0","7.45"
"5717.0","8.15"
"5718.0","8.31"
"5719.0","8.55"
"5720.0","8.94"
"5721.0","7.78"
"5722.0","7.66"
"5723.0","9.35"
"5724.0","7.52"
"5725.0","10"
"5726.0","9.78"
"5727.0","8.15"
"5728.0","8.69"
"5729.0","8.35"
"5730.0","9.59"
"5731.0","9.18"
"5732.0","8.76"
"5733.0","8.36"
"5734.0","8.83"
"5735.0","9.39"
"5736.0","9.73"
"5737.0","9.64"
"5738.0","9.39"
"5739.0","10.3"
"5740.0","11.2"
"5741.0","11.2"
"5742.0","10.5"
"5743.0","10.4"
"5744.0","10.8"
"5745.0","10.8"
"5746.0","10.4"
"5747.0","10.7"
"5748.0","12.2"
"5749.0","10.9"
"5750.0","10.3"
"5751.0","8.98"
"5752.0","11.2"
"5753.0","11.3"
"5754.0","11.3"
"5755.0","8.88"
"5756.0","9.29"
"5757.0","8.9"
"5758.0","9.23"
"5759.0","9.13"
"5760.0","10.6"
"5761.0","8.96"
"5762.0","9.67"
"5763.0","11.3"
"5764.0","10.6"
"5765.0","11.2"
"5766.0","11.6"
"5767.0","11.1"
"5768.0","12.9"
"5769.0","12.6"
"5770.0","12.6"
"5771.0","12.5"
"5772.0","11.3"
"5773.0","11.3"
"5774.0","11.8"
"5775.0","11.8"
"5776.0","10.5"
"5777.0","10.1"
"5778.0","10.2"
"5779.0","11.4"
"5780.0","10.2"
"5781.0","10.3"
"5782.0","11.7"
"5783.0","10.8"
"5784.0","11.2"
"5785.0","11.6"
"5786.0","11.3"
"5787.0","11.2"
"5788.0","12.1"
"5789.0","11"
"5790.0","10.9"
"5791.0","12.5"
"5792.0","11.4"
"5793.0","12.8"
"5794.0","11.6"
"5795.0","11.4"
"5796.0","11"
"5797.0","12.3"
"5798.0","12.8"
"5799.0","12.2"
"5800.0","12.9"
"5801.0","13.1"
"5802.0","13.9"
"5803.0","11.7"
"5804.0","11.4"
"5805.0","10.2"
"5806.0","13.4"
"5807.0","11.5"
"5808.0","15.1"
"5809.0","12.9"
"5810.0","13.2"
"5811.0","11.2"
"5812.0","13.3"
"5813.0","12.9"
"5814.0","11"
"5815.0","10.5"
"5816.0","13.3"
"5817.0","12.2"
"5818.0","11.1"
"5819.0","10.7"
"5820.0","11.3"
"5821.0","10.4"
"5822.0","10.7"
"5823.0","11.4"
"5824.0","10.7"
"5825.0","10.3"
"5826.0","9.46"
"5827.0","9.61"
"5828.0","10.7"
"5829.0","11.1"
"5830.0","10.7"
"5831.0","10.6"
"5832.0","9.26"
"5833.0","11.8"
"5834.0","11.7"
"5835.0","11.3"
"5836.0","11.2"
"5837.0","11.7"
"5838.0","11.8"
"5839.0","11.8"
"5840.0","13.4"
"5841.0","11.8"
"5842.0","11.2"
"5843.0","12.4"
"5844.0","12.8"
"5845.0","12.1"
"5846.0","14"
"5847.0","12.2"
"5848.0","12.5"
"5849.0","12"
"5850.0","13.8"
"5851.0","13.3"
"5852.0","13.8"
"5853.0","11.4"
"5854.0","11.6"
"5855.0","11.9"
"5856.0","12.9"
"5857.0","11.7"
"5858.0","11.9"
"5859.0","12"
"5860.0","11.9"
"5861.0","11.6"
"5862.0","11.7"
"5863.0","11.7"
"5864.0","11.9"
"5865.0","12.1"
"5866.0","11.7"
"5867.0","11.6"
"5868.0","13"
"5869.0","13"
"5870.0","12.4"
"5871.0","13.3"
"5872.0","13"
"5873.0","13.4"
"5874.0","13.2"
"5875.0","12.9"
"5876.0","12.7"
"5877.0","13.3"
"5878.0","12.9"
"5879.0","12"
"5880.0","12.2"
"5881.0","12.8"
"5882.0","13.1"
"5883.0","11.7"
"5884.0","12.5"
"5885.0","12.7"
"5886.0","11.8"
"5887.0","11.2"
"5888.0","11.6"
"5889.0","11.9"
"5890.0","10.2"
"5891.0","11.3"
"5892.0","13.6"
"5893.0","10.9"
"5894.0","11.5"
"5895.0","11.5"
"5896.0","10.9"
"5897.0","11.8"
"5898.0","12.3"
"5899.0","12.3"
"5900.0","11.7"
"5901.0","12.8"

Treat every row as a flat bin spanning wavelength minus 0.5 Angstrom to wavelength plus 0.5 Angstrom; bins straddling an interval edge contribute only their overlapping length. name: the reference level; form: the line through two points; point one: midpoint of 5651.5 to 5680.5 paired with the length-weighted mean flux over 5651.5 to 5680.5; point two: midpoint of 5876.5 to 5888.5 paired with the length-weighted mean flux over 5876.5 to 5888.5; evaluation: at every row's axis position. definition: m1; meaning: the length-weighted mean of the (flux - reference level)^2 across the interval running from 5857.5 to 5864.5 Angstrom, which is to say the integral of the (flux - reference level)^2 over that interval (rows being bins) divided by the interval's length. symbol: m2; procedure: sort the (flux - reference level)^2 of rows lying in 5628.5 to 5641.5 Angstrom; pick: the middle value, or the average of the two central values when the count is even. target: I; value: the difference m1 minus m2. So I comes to -0.12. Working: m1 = 0.1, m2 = 0.24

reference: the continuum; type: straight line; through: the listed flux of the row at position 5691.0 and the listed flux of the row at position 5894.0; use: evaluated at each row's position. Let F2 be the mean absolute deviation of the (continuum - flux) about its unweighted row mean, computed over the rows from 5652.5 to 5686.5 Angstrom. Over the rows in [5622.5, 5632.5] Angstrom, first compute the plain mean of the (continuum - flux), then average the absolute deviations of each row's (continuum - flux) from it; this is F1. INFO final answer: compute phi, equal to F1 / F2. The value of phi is 0.8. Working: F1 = 0.46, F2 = 0.58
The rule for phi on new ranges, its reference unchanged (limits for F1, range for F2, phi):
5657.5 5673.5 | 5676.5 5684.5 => 1.0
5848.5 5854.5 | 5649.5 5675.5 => 1.6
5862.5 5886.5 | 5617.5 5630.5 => 1.1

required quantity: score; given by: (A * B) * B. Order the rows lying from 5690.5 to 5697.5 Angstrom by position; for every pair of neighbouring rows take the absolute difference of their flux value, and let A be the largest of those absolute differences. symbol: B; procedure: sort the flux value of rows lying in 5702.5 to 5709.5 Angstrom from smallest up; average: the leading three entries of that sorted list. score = 78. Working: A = 0.81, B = 9.8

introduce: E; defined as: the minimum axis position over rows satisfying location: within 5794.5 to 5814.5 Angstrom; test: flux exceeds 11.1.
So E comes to 5795.0 Angstrom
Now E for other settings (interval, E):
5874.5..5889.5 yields 5875.0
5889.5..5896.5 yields 5891.0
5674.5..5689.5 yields 5680.0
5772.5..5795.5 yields 5773.0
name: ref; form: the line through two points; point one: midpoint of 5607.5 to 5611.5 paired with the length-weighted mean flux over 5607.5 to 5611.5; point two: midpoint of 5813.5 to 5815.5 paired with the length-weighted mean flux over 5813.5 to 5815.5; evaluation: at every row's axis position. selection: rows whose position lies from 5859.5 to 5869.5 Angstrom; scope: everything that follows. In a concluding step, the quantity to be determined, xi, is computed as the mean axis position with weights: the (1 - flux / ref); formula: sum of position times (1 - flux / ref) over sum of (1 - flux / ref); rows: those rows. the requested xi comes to 5865.3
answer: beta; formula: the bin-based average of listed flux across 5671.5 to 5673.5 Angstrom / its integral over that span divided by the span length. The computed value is 10.3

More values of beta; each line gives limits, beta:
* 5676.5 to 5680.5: 10.6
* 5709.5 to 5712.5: 8.7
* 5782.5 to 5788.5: 11.4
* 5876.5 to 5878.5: 13.1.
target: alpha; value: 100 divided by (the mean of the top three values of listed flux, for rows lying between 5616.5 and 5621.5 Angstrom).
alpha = 9.4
